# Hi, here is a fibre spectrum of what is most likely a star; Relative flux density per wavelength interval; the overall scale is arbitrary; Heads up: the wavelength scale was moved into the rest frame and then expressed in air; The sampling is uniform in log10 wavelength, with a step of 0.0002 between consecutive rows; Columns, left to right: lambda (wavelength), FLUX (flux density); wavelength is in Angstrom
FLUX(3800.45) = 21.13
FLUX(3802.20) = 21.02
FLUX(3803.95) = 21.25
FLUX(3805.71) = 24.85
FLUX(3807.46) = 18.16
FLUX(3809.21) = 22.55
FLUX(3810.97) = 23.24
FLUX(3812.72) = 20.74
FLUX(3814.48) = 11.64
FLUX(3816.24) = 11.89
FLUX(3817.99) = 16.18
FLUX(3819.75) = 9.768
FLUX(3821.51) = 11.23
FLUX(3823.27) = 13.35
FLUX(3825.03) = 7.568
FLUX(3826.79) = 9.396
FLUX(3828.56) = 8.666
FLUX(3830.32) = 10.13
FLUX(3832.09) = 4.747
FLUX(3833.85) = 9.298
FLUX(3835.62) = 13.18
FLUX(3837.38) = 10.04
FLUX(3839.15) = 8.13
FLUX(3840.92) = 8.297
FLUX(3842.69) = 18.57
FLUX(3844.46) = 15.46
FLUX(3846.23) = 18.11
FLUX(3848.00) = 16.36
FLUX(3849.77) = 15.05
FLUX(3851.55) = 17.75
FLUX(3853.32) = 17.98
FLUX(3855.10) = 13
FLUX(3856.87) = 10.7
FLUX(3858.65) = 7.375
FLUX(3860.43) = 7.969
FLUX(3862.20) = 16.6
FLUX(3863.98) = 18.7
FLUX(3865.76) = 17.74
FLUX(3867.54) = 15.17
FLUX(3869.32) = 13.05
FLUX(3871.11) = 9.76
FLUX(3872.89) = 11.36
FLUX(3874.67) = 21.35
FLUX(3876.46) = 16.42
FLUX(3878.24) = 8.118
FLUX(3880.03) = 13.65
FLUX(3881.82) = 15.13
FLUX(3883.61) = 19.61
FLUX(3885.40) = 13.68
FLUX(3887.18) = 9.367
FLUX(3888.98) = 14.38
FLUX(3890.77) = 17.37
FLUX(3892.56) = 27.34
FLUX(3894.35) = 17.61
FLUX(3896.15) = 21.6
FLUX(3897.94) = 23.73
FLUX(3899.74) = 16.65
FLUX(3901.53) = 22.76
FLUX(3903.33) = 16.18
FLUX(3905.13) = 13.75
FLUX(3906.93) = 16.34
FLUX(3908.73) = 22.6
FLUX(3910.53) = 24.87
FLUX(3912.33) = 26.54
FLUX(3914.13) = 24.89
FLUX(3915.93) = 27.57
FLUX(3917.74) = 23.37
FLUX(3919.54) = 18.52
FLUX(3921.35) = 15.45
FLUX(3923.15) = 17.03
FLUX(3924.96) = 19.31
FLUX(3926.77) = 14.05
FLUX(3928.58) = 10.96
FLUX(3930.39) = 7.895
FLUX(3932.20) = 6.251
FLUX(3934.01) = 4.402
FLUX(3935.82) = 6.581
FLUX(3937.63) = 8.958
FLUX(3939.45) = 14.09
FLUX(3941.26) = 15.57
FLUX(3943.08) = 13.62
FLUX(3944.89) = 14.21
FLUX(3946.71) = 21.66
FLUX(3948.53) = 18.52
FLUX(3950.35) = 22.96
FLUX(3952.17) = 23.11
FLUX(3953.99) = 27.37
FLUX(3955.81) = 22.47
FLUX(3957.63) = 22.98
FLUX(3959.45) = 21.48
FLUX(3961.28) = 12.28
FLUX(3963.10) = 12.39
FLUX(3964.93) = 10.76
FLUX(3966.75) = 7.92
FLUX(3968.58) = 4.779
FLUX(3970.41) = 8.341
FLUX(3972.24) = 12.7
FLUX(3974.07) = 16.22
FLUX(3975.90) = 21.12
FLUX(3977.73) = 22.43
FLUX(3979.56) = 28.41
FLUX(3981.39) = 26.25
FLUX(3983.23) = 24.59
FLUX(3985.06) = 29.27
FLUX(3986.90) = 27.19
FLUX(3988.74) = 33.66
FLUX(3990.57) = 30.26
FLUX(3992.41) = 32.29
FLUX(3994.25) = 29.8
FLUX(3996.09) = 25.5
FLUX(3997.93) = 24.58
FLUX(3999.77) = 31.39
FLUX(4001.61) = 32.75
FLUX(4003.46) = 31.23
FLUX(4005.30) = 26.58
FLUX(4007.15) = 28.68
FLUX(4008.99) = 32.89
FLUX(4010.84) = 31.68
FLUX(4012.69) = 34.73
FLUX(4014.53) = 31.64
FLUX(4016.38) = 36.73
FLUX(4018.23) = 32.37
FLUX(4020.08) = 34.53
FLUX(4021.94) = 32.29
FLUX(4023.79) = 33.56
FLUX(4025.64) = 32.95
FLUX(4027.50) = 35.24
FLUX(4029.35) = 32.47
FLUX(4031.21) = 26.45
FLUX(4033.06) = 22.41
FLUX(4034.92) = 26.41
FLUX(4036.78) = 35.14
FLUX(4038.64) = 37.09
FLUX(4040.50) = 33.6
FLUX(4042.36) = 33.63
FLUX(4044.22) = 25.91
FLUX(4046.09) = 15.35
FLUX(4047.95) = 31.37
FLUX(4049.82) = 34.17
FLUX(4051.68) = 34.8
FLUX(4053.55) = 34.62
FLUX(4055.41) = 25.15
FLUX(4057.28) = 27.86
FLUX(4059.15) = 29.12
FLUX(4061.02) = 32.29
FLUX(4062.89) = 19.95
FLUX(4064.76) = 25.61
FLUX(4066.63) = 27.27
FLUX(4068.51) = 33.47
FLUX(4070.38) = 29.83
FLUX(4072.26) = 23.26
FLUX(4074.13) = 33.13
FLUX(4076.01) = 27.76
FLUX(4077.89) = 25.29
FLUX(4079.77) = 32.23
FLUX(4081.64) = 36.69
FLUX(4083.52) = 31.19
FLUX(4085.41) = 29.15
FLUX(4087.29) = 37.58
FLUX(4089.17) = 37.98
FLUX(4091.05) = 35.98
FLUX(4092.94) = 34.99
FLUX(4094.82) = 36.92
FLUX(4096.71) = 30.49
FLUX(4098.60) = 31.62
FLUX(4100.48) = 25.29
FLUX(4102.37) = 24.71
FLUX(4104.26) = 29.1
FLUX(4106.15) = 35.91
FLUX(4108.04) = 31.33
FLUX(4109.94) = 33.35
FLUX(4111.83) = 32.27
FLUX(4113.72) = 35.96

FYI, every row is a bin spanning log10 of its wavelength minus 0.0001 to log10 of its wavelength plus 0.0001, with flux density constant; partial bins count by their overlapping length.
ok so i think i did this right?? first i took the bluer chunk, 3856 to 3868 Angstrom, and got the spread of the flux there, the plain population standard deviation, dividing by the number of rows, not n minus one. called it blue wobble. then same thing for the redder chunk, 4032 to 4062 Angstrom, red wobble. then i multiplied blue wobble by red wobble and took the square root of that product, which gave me 4.9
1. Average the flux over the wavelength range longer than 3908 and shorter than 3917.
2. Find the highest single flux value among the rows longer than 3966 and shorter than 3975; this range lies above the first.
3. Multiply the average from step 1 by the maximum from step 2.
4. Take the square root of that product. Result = 20.3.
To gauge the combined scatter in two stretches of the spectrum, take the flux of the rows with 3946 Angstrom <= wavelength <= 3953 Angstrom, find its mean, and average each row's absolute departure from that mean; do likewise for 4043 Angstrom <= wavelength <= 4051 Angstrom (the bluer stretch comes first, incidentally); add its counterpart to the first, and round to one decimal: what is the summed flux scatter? 7.6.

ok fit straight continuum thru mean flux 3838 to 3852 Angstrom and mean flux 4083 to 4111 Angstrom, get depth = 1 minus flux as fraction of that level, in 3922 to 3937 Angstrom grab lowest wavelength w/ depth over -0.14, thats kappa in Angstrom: 3923.15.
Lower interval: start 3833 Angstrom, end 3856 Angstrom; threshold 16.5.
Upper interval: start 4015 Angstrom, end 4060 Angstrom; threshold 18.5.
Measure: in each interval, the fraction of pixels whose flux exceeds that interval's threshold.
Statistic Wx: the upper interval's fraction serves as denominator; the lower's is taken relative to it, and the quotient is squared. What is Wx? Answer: 0.10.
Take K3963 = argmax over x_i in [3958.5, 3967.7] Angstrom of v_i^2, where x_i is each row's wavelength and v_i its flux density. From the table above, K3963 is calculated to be 3959.45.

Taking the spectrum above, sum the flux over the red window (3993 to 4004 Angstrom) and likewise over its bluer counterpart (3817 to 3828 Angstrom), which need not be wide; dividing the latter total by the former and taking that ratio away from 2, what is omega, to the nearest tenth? 1.6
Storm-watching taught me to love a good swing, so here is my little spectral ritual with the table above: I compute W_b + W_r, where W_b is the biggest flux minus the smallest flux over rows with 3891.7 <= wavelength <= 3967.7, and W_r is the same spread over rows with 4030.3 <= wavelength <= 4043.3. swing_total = 38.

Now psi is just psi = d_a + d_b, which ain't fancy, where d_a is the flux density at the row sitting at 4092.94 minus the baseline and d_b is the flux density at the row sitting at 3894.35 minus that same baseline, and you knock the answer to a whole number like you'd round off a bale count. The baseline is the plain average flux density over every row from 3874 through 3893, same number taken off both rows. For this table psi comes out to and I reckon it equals 21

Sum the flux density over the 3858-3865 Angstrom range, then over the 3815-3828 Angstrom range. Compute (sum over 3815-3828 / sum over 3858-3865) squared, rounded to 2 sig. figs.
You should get 2.5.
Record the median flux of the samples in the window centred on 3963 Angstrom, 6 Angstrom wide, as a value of 12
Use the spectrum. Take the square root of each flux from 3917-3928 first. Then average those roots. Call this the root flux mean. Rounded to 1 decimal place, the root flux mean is 4.2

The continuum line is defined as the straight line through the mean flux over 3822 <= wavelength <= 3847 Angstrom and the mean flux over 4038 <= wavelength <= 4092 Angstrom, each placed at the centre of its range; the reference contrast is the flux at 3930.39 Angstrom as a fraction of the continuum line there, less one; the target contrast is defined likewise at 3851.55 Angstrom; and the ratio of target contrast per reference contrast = -0.7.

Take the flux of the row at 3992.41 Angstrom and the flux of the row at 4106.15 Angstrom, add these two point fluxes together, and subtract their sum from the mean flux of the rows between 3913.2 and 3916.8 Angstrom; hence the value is -42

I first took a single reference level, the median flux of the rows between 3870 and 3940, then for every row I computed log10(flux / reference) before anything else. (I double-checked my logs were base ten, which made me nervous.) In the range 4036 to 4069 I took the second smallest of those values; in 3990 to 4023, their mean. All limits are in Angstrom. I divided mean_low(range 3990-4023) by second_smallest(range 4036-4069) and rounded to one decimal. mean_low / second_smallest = 3.2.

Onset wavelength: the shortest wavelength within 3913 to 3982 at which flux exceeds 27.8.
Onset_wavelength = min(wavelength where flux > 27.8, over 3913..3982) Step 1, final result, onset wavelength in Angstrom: 3979.56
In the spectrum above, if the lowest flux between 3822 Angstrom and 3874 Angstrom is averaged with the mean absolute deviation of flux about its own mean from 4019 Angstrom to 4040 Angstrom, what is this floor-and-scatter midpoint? 4.17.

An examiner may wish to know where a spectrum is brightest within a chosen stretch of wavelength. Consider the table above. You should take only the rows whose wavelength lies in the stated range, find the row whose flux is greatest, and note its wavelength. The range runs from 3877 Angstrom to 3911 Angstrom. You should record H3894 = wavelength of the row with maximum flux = 3892.56 Angstrom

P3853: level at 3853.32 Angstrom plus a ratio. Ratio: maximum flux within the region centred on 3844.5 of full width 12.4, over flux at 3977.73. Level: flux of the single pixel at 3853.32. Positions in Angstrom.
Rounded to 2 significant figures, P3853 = 19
